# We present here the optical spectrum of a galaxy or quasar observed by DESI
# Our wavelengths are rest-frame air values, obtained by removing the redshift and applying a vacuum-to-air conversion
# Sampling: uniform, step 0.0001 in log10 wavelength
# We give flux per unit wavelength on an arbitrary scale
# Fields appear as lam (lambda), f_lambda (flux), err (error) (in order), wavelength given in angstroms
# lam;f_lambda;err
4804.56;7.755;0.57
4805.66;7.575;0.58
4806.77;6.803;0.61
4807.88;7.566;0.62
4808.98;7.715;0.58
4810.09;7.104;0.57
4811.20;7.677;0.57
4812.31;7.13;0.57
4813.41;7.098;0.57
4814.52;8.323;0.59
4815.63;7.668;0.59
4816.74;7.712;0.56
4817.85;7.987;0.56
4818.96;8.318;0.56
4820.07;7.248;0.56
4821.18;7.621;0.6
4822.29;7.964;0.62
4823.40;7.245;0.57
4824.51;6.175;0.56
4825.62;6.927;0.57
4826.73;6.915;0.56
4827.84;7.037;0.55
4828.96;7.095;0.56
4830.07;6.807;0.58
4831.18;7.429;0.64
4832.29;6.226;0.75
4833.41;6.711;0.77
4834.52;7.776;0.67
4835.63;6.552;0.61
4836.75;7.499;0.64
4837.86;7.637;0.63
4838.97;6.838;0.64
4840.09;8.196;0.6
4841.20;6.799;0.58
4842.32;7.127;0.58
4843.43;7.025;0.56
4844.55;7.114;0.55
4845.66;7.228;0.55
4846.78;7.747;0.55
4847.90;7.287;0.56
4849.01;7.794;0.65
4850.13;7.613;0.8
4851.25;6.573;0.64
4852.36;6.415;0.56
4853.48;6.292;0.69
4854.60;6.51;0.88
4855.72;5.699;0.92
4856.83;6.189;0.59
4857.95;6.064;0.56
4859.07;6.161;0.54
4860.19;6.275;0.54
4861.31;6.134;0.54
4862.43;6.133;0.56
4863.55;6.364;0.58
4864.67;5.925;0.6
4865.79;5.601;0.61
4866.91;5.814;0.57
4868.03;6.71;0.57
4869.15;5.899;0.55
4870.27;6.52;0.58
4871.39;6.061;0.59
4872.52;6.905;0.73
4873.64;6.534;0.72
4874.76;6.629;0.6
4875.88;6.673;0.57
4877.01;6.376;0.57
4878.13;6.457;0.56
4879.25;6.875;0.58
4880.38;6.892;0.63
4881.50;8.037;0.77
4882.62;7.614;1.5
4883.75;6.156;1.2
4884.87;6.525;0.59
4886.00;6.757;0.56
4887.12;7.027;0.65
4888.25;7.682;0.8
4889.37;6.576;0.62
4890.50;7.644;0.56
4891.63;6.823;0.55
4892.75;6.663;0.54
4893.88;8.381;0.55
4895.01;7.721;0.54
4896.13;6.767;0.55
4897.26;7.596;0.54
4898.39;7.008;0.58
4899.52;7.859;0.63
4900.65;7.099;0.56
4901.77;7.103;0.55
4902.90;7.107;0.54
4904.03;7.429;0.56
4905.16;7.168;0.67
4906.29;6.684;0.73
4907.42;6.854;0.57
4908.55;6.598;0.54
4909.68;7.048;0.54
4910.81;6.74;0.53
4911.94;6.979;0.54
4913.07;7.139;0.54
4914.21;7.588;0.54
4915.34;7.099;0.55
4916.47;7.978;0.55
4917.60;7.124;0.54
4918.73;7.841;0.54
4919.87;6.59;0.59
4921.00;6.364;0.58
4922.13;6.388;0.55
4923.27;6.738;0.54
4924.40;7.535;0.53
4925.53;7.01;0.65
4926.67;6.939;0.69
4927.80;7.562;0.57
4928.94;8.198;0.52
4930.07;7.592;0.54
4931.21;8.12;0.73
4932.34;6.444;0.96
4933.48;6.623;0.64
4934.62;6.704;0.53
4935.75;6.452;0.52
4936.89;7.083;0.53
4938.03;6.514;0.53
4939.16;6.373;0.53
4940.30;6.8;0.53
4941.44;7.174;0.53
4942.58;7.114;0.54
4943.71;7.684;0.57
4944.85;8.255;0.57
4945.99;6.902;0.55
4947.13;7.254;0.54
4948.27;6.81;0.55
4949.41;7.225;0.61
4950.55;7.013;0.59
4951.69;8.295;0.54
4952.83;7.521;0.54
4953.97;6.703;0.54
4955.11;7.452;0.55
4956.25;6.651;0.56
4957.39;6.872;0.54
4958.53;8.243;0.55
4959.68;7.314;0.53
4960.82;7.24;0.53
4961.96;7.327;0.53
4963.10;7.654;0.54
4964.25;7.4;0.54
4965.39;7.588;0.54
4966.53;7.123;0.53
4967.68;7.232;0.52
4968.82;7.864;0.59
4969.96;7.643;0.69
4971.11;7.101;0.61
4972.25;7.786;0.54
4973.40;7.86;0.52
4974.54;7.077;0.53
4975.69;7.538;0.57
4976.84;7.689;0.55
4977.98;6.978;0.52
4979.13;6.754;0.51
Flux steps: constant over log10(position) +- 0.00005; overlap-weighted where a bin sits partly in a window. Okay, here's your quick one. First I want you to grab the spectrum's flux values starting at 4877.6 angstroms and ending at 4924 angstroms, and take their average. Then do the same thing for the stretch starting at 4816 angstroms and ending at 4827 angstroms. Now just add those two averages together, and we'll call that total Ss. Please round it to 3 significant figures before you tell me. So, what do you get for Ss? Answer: 14.5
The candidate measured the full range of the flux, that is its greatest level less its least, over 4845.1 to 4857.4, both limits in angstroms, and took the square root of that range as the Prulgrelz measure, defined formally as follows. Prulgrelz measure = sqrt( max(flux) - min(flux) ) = 1.45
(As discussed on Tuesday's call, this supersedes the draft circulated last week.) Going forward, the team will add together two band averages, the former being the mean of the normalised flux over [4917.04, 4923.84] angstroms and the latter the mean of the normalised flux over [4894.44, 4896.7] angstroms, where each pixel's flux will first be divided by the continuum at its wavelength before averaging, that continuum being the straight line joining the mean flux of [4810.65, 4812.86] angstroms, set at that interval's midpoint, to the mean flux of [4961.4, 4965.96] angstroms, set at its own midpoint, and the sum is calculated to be 1.89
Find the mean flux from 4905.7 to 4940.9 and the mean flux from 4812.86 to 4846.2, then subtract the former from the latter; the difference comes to 0.25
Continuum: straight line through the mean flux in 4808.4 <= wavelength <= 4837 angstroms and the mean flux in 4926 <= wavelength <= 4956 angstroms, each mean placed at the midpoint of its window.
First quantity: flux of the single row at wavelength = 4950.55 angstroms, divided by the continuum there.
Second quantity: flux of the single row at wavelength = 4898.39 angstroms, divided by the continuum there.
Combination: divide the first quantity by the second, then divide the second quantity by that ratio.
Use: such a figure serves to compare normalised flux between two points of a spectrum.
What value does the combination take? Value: 0.96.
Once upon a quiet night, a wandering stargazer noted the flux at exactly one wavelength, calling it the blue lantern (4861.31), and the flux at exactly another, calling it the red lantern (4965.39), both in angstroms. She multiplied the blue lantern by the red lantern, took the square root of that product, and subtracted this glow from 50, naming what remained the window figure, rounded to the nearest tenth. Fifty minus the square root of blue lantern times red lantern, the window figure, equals 43.2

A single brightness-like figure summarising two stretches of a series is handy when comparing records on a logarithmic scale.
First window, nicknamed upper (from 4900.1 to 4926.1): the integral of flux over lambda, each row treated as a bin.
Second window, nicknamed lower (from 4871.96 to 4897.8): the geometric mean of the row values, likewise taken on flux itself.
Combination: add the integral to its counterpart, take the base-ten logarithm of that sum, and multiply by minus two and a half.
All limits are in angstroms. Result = -5.70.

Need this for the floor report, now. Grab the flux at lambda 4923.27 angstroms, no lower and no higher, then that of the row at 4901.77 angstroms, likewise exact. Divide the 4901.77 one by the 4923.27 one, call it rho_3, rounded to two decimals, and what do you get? 1.05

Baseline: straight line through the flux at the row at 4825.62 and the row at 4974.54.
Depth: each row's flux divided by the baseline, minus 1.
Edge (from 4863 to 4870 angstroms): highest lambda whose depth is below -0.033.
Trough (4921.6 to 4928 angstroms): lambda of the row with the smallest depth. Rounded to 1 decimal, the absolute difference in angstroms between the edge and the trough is 53.0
